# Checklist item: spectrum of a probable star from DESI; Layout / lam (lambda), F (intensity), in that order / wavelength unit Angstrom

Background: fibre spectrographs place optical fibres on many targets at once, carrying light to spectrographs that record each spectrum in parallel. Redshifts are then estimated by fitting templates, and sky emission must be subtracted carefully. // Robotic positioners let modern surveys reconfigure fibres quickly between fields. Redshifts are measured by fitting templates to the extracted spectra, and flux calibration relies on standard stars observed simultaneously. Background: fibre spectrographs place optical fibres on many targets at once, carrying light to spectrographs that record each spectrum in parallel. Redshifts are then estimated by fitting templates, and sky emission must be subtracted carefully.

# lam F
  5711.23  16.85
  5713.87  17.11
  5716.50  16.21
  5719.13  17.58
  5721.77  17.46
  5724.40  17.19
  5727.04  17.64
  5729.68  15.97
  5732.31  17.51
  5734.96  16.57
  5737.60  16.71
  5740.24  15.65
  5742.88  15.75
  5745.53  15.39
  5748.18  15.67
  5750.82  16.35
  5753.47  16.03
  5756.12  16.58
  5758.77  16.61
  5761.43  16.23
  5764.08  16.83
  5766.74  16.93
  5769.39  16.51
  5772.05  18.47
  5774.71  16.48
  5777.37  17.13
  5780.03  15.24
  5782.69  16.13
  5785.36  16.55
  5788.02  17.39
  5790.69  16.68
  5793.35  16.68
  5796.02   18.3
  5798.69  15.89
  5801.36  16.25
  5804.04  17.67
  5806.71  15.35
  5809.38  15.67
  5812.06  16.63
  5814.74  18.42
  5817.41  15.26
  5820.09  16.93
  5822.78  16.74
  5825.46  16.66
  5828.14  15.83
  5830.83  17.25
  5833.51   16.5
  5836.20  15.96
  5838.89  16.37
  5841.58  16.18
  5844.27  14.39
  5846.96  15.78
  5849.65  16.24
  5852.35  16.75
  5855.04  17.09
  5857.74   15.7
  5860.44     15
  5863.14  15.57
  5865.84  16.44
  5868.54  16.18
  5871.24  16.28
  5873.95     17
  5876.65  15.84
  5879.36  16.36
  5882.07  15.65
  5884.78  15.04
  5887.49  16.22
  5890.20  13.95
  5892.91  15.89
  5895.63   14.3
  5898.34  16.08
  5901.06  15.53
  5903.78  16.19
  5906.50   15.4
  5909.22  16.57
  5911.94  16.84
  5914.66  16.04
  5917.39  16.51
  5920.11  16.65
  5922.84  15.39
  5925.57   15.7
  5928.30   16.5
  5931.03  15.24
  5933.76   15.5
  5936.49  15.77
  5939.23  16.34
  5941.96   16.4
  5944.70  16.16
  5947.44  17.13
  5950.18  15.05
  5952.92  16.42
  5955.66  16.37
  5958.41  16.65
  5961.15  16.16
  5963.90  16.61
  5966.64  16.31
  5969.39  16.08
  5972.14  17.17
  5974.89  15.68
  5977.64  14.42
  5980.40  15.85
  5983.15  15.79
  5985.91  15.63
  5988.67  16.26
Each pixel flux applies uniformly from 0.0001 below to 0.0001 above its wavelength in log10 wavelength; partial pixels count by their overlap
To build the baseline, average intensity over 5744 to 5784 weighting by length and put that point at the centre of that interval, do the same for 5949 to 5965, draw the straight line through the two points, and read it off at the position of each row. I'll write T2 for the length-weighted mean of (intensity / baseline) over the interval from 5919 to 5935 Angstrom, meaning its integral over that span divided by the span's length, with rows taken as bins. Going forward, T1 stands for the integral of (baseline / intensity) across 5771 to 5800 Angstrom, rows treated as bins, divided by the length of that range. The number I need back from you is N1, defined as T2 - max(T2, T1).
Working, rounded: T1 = 0.98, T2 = 0.97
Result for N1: -0.006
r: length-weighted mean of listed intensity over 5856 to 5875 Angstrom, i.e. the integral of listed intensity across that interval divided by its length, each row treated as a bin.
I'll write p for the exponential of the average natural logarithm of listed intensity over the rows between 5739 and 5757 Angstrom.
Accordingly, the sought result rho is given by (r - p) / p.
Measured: 0.007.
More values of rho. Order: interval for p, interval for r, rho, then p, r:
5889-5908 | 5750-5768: 0.078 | 15.3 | 16.5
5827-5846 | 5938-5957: 0.014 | 16.0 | 16.3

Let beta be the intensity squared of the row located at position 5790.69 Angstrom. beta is 278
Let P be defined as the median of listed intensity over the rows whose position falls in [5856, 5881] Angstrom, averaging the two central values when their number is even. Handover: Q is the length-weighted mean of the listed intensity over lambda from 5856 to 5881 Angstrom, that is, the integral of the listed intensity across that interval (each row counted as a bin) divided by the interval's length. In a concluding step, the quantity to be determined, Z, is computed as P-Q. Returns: 0.13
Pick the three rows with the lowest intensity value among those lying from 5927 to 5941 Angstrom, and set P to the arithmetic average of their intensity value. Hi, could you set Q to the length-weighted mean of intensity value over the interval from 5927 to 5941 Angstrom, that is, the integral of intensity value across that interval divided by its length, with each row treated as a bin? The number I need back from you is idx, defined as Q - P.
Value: 0.39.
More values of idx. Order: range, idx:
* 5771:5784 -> 0.71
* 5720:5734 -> 0.27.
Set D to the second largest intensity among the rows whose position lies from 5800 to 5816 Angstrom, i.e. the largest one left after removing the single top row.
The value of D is 17.67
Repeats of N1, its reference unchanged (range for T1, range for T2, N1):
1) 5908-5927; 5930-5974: -0.002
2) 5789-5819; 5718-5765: 0.000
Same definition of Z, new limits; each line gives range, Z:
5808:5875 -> 0.01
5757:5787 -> -0.10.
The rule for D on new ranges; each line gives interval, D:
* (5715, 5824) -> 18.42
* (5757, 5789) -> 17.39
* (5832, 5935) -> 17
